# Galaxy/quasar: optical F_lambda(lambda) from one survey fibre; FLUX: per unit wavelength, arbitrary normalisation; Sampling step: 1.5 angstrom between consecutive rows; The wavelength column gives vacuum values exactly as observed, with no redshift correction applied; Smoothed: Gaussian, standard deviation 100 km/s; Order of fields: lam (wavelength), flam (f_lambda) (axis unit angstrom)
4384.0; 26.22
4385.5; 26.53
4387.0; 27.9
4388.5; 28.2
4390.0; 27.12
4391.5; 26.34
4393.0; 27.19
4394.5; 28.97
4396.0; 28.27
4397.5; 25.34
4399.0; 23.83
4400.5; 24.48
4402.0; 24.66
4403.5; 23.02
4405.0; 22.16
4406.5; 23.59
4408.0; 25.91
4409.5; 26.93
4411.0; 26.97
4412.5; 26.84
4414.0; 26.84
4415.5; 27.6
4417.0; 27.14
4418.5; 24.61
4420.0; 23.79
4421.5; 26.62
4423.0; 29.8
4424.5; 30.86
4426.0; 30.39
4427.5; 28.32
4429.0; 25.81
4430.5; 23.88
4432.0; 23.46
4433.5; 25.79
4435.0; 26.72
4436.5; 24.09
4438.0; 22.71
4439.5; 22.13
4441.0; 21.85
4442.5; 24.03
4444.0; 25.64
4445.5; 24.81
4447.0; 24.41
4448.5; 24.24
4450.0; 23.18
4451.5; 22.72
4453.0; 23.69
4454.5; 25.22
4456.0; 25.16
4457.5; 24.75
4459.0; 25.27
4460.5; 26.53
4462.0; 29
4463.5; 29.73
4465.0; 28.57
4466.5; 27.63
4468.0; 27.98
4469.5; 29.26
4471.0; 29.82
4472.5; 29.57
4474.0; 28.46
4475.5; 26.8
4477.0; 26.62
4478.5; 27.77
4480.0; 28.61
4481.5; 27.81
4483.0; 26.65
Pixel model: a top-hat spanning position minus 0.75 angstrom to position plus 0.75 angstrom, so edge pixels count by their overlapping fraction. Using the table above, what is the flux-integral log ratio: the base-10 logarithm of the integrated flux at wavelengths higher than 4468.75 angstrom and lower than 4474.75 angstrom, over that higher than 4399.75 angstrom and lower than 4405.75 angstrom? 0.09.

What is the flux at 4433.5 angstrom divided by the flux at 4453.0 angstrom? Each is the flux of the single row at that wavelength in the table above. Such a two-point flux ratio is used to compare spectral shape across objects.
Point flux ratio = 1.09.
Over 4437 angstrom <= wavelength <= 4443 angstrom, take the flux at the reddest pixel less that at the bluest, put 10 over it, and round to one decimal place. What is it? 7.6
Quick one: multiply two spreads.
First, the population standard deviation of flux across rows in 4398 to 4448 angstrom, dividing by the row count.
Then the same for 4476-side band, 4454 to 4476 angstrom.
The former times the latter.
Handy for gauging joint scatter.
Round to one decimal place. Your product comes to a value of 4.0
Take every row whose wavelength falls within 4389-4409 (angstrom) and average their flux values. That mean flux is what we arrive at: 25.5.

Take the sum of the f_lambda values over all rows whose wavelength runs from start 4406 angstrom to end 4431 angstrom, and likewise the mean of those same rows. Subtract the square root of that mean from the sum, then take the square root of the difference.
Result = 21.2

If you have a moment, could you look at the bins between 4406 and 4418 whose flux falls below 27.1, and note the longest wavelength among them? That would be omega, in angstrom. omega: 4414.0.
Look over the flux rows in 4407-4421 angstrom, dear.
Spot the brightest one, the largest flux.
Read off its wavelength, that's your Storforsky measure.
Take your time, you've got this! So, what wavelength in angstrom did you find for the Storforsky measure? 4415.5 angstrom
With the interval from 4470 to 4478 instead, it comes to 4471.0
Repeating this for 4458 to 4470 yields 4463.5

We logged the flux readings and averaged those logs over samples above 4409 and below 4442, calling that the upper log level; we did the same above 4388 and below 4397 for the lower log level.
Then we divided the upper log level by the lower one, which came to 0.98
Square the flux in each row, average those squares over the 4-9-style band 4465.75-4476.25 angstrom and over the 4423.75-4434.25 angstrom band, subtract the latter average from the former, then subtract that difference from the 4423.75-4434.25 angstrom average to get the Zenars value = 652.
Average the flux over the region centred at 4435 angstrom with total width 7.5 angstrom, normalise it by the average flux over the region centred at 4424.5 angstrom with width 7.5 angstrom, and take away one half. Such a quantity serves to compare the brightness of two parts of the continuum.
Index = 0.34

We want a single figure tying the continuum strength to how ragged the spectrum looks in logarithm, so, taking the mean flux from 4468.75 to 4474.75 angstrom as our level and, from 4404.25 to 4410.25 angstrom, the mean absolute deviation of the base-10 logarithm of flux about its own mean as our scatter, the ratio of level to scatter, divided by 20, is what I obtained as 47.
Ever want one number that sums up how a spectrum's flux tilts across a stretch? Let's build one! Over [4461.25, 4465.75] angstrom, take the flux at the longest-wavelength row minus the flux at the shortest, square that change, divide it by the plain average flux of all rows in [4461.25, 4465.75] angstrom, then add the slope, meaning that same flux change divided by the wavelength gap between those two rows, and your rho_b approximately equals -0.14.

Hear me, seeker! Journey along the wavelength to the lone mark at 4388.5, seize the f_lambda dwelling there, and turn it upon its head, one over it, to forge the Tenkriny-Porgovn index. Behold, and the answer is 0.0355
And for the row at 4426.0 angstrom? 0.0329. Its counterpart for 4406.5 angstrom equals 0.0424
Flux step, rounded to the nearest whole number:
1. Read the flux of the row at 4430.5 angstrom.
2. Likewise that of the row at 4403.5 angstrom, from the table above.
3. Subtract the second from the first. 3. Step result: 1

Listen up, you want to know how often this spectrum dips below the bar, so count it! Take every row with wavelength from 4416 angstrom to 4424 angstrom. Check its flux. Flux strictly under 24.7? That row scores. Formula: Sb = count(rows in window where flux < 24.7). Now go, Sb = 2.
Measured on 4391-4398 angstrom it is 0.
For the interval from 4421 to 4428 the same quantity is 0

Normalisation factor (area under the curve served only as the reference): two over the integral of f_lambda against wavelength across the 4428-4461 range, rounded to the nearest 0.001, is 0.002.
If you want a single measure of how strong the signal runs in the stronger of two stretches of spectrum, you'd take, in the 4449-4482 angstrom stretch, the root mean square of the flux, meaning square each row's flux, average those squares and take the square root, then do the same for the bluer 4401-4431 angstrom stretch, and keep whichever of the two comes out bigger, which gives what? 27.1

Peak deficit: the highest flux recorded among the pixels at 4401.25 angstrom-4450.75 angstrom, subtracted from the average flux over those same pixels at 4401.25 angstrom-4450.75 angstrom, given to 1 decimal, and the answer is -5.4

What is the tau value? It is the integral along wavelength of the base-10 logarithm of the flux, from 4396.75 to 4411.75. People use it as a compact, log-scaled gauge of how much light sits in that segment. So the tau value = 20.9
